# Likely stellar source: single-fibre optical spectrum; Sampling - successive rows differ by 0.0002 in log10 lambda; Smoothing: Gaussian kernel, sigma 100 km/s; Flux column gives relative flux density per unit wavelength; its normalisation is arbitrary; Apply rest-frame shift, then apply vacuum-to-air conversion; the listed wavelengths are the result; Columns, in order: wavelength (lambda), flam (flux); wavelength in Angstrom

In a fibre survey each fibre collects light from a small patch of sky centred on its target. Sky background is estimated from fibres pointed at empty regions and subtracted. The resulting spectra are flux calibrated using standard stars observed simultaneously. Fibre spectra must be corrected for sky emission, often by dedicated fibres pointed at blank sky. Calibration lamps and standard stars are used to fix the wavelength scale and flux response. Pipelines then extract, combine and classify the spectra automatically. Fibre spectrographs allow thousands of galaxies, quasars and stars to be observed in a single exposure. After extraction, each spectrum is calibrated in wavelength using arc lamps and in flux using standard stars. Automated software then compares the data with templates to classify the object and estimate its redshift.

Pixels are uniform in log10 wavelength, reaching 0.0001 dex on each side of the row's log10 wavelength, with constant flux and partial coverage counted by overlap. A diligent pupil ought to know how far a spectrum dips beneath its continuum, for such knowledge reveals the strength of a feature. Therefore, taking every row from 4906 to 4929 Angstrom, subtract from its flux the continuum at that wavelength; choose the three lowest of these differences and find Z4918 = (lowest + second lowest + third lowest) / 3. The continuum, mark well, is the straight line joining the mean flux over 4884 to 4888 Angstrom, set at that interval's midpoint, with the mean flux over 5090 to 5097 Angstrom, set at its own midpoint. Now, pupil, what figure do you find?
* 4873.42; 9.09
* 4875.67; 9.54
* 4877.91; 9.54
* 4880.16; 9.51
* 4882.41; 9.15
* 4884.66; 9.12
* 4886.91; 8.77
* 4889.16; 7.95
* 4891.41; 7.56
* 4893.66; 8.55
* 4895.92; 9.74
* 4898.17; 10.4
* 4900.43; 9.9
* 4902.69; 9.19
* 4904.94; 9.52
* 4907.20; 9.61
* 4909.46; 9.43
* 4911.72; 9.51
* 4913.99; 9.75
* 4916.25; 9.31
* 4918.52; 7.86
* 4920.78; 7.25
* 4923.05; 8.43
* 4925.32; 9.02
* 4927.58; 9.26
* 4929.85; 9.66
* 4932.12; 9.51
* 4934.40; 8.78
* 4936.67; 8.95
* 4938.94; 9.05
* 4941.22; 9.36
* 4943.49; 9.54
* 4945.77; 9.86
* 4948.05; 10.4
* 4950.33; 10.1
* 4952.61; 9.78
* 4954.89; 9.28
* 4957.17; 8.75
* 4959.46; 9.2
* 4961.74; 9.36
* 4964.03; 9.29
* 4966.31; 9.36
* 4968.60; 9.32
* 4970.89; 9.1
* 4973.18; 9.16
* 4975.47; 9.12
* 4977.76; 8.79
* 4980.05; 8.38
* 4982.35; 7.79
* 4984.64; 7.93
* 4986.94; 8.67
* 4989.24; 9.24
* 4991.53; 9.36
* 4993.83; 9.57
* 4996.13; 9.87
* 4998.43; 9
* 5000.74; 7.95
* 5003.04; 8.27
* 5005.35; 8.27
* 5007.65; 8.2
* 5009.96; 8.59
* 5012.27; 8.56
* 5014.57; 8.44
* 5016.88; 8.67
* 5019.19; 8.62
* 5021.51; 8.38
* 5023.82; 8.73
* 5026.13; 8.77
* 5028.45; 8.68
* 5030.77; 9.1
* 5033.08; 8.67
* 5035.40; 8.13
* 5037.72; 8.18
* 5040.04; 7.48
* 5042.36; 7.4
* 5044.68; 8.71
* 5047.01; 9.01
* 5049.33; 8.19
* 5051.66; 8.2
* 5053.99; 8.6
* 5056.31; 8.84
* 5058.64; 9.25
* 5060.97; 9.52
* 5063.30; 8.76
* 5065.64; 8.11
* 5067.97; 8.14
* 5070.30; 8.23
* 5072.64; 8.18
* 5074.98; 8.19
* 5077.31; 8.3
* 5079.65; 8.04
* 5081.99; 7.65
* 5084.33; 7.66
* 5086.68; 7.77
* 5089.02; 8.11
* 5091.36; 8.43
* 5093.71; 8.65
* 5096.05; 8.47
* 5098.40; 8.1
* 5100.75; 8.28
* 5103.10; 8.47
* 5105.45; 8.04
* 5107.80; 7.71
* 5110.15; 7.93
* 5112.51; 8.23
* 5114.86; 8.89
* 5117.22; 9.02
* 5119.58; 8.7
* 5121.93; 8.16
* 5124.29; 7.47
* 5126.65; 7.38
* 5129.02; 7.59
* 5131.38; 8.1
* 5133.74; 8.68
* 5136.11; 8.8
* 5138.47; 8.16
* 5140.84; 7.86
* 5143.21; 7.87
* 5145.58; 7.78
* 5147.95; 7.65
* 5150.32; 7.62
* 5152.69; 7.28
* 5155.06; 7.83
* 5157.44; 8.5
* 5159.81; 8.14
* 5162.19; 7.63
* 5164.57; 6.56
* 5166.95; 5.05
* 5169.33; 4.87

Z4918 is -1.0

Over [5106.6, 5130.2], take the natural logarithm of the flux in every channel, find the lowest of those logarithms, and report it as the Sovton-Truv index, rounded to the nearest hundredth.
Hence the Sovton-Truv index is 2.00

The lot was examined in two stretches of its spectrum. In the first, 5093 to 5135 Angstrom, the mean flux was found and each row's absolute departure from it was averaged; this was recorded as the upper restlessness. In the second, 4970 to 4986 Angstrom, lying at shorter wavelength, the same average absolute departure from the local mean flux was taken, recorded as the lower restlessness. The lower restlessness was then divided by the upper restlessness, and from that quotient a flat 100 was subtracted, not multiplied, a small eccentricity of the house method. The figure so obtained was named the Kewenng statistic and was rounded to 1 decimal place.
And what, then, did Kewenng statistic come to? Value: -98.7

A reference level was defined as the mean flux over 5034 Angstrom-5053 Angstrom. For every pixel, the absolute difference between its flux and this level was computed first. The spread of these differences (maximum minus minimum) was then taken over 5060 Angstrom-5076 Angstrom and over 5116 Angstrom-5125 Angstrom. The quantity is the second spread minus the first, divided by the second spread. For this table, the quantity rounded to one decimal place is -0.6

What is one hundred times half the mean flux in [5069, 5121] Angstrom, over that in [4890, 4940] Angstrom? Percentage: 45.2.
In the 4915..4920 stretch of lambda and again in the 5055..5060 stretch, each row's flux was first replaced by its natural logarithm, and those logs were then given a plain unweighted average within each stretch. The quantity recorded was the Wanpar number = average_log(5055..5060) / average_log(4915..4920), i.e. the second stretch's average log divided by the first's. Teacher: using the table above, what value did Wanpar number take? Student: 1.03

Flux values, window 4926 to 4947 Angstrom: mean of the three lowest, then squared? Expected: 80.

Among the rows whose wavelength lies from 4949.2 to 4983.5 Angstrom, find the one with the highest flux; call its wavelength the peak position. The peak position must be 4950.33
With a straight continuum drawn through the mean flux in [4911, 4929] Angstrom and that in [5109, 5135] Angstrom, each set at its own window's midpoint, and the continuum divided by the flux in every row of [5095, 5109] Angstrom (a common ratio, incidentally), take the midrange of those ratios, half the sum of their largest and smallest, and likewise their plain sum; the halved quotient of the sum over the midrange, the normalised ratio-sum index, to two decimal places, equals 2.97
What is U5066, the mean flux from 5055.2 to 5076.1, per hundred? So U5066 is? 0.086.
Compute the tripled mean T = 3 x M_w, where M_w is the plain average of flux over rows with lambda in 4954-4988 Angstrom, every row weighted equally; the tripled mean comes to 26.7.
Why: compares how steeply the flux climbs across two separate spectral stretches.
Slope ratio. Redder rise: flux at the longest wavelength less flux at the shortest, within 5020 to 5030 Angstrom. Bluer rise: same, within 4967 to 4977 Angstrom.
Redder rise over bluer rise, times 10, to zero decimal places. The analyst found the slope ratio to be -15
